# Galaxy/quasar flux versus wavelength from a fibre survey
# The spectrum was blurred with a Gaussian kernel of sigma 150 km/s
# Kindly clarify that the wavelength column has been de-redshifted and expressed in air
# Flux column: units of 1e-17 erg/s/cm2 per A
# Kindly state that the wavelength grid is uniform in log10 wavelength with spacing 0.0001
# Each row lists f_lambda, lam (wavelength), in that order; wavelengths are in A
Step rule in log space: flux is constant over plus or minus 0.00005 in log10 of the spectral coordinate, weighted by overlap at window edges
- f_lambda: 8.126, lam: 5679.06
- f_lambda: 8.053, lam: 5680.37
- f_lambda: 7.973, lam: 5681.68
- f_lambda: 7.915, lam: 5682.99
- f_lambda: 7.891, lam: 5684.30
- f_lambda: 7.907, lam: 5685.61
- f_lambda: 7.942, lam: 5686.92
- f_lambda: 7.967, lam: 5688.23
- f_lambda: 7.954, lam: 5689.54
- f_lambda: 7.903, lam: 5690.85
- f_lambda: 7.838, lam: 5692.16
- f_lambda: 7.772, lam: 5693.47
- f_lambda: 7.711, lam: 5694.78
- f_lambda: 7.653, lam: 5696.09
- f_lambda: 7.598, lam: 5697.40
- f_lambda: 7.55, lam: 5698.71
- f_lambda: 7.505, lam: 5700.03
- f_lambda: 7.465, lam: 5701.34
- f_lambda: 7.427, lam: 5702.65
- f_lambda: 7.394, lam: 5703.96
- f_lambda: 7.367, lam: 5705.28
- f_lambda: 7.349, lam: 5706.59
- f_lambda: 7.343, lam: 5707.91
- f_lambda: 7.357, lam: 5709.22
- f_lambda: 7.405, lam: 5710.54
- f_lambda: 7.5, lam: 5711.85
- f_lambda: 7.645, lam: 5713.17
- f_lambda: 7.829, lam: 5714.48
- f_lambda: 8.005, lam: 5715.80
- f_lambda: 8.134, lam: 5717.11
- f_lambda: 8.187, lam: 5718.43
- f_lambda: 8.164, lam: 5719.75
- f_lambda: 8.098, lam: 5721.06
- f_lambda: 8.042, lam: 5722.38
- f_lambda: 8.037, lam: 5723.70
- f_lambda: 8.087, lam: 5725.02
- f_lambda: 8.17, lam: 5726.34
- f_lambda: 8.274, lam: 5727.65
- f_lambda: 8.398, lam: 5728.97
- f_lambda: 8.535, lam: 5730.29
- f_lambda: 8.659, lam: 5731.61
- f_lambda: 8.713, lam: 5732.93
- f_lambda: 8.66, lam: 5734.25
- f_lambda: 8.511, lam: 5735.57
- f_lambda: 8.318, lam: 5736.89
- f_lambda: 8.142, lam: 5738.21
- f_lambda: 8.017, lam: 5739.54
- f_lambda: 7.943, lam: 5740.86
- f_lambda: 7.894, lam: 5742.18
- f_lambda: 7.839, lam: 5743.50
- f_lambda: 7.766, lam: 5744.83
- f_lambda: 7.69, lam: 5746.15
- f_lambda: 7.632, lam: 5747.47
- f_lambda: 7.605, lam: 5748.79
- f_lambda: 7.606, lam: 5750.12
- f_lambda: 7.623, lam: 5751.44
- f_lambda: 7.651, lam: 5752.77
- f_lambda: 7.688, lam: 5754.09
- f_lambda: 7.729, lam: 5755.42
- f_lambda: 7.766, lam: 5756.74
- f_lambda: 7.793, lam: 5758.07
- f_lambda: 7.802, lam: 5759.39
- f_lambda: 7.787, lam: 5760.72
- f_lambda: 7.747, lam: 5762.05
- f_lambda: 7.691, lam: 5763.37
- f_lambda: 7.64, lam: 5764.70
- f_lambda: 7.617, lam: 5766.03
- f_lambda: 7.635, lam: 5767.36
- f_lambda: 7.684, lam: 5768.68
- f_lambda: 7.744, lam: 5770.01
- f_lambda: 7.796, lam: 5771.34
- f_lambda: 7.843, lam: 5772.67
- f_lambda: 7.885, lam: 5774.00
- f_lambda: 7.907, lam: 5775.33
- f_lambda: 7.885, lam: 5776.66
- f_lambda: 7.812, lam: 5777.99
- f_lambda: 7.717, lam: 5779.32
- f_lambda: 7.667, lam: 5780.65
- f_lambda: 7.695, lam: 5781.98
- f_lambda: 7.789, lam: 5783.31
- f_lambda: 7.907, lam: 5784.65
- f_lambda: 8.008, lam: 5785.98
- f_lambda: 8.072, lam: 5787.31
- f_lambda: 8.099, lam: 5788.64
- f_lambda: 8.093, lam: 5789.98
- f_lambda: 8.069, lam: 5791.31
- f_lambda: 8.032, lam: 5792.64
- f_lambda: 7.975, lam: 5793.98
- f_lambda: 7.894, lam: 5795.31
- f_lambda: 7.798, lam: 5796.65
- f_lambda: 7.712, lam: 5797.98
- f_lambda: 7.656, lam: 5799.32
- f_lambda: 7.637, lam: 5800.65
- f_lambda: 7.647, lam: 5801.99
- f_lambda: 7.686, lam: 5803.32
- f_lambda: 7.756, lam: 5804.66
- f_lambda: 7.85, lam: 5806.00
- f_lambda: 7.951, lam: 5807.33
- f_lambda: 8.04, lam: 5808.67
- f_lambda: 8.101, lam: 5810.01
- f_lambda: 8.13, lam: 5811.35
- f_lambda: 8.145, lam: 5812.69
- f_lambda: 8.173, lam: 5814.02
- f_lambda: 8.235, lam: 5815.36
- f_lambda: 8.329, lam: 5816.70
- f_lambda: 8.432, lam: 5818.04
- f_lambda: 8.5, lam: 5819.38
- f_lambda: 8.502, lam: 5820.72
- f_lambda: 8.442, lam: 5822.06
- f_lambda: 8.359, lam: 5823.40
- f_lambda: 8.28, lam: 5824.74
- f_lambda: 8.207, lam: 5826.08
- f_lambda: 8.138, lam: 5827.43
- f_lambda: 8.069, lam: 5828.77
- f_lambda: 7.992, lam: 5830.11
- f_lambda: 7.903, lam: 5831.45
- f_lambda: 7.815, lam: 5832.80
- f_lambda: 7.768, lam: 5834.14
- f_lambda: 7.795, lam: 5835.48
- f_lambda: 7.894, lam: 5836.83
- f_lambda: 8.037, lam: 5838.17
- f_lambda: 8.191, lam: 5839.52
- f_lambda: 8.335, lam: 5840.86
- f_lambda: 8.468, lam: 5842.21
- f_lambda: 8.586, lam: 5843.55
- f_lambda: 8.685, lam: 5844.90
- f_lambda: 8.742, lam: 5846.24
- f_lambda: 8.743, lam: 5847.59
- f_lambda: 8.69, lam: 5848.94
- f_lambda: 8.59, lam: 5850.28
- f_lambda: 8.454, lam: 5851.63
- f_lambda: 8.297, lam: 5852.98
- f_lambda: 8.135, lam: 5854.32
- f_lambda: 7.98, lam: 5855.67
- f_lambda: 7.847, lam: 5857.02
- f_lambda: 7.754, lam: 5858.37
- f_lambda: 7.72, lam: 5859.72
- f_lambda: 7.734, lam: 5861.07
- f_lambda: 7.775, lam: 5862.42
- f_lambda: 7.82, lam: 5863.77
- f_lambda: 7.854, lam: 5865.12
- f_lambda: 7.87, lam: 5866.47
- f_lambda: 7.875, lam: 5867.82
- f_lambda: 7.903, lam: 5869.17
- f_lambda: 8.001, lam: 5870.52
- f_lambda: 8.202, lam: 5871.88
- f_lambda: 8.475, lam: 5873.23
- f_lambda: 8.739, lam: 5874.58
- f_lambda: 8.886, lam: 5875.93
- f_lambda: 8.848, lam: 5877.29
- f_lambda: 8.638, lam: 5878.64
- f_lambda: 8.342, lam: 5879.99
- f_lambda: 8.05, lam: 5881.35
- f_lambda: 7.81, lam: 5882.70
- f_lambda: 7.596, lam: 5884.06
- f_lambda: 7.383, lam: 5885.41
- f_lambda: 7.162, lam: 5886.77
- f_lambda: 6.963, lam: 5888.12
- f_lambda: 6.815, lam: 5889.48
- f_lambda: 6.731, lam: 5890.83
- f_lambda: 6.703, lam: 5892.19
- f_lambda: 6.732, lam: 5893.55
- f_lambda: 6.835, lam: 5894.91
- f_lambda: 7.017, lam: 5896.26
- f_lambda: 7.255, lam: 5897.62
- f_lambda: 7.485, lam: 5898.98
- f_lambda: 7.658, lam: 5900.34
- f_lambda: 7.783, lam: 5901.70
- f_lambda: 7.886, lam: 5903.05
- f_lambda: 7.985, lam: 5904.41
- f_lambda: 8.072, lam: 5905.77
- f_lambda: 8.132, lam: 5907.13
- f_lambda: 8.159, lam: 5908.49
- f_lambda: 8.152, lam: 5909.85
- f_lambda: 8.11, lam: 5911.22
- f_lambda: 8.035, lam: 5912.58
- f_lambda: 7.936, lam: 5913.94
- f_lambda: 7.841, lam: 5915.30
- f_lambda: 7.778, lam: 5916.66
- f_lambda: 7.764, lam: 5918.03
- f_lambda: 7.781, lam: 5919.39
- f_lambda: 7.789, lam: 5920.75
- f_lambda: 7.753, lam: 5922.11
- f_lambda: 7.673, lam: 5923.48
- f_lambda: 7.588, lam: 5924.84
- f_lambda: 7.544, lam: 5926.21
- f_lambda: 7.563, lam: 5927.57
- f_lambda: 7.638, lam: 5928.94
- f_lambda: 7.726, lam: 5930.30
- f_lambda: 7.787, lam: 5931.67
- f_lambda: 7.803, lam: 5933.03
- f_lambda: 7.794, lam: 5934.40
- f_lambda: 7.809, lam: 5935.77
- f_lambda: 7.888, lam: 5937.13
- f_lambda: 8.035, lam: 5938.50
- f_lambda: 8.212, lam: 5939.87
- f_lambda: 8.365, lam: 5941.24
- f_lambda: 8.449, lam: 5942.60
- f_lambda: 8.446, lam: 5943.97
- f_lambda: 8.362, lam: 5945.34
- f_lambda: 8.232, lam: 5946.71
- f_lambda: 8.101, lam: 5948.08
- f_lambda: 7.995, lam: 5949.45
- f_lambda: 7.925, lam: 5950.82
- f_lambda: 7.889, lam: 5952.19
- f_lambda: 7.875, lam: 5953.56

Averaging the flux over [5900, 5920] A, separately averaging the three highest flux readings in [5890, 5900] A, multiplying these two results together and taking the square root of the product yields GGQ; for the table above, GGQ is 7.59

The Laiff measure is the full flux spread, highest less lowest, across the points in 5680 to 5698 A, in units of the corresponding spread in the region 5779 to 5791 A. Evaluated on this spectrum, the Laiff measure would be 1.1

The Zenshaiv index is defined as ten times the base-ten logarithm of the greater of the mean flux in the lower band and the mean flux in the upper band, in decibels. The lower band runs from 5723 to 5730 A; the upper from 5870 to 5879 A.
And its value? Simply 9.32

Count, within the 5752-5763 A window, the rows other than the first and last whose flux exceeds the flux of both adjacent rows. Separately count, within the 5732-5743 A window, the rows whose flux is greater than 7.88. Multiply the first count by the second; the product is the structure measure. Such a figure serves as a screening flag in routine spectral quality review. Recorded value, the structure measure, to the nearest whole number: 8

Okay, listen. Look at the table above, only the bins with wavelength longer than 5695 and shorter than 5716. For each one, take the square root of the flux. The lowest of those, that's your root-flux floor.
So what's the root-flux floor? 2.71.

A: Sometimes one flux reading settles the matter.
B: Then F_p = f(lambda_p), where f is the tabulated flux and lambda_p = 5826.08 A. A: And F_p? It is 8.207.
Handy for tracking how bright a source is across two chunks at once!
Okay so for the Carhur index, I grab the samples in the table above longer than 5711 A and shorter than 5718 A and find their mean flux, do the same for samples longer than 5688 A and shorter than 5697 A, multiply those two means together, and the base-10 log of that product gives 1.79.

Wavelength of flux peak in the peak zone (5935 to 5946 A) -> 5942.60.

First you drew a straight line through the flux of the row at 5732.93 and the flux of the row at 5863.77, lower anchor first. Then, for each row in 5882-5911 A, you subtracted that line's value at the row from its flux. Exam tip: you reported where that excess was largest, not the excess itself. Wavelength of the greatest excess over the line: 5909.85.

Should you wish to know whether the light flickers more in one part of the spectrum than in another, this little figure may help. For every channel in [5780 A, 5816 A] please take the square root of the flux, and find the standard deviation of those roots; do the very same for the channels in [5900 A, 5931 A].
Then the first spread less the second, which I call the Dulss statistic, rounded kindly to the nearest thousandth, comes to -0.001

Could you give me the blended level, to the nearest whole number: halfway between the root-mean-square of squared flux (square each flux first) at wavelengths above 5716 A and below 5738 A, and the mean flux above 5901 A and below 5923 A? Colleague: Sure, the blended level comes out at 39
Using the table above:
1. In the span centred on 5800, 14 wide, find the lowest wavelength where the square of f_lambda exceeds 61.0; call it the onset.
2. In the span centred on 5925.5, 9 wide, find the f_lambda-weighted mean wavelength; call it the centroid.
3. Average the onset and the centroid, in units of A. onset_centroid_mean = 5859.7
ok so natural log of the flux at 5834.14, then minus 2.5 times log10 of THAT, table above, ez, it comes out -0.779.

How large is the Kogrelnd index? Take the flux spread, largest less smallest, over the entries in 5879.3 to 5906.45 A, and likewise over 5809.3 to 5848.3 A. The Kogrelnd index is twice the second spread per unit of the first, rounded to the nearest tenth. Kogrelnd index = 1.2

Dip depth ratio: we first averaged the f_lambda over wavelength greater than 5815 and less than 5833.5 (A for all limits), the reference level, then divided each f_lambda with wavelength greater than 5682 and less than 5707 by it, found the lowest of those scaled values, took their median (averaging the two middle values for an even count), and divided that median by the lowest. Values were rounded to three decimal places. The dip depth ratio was 1.049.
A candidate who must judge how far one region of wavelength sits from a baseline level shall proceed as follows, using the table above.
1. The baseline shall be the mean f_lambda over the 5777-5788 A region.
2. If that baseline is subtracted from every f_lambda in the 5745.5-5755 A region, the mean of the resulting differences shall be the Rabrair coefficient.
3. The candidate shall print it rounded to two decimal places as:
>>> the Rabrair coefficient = -0.19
